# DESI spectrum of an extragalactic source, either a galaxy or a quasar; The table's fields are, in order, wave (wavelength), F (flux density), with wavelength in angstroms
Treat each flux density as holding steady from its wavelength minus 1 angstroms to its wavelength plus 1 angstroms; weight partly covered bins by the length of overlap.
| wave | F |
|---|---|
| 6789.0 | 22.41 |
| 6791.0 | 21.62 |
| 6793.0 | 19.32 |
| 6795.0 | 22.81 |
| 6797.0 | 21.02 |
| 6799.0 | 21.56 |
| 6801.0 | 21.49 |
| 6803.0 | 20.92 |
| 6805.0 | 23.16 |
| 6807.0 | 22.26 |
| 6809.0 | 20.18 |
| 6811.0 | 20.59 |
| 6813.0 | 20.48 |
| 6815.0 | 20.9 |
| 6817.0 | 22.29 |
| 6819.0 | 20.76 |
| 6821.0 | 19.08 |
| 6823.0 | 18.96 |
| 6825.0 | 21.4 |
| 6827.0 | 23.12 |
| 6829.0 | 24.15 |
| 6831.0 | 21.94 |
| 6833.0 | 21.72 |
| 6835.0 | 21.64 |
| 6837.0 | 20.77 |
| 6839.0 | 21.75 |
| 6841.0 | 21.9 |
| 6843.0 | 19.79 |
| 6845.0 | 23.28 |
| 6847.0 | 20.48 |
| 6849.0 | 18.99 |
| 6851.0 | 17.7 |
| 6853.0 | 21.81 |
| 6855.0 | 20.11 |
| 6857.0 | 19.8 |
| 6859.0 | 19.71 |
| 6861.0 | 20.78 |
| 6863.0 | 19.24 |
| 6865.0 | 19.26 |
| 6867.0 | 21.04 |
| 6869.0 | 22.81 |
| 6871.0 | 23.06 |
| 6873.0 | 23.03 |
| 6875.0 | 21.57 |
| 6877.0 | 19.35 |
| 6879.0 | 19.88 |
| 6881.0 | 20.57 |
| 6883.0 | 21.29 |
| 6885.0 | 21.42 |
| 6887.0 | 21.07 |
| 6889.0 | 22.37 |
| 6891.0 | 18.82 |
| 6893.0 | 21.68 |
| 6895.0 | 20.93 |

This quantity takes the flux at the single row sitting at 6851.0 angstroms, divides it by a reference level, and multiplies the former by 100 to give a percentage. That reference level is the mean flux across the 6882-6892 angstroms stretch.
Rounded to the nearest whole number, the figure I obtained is 84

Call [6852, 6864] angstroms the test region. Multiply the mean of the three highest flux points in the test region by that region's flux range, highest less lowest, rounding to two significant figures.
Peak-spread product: 54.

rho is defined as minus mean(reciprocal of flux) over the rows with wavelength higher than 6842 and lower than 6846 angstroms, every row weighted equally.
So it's -0.0467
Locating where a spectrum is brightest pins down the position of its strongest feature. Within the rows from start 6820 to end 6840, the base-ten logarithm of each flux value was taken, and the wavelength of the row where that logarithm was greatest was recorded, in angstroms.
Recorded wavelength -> 6829.0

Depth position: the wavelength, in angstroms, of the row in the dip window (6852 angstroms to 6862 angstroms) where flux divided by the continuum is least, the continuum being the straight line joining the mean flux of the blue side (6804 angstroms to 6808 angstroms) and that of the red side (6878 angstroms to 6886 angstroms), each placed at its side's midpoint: 6859.0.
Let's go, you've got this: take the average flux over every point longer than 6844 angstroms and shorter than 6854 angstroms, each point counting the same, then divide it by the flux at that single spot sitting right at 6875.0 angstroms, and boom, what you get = 0.95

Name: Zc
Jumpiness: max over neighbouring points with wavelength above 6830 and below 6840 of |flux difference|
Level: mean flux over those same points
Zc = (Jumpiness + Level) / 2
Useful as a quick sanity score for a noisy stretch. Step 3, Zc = 11.3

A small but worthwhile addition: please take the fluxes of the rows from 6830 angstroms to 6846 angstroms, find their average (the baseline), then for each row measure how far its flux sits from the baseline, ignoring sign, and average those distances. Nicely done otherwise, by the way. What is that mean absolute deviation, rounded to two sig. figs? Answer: 0.66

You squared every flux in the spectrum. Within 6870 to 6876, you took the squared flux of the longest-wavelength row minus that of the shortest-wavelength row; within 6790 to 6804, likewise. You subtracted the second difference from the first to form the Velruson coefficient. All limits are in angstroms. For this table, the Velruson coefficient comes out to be -37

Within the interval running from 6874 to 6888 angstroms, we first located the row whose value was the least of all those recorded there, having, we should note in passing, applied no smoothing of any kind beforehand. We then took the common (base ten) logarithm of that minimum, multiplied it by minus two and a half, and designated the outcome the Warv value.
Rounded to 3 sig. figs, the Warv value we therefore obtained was -3.22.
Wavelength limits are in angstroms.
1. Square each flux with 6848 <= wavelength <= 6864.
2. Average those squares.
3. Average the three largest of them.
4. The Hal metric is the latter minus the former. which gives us 45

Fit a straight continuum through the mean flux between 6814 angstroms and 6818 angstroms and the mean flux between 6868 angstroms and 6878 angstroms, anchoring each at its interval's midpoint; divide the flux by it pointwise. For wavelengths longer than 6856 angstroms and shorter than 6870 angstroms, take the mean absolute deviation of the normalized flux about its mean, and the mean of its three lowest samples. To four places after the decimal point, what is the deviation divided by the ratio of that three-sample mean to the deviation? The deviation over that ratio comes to 0.0023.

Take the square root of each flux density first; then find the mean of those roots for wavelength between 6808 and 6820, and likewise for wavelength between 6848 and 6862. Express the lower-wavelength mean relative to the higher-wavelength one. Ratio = 1.03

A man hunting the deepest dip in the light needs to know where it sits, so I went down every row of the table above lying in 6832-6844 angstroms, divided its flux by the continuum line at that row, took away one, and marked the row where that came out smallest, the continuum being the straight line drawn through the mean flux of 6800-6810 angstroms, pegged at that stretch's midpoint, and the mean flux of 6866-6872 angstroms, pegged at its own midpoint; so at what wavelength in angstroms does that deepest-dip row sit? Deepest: 6843.0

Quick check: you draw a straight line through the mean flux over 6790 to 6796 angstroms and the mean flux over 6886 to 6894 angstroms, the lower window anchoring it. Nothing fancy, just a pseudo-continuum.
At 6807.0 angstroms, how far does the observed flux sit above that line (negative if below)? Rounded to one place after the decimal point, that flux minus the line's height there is 1.0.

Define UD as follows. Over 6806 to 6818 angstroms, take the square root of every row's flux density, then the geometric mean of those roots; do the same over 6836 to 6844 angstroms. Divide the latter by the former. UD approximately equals 1.00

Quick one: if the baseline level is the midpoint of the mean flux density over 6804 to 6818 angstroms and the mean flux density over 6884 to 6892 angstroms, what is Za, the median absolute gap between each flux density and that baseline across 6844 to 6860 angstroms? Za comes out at 1.41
